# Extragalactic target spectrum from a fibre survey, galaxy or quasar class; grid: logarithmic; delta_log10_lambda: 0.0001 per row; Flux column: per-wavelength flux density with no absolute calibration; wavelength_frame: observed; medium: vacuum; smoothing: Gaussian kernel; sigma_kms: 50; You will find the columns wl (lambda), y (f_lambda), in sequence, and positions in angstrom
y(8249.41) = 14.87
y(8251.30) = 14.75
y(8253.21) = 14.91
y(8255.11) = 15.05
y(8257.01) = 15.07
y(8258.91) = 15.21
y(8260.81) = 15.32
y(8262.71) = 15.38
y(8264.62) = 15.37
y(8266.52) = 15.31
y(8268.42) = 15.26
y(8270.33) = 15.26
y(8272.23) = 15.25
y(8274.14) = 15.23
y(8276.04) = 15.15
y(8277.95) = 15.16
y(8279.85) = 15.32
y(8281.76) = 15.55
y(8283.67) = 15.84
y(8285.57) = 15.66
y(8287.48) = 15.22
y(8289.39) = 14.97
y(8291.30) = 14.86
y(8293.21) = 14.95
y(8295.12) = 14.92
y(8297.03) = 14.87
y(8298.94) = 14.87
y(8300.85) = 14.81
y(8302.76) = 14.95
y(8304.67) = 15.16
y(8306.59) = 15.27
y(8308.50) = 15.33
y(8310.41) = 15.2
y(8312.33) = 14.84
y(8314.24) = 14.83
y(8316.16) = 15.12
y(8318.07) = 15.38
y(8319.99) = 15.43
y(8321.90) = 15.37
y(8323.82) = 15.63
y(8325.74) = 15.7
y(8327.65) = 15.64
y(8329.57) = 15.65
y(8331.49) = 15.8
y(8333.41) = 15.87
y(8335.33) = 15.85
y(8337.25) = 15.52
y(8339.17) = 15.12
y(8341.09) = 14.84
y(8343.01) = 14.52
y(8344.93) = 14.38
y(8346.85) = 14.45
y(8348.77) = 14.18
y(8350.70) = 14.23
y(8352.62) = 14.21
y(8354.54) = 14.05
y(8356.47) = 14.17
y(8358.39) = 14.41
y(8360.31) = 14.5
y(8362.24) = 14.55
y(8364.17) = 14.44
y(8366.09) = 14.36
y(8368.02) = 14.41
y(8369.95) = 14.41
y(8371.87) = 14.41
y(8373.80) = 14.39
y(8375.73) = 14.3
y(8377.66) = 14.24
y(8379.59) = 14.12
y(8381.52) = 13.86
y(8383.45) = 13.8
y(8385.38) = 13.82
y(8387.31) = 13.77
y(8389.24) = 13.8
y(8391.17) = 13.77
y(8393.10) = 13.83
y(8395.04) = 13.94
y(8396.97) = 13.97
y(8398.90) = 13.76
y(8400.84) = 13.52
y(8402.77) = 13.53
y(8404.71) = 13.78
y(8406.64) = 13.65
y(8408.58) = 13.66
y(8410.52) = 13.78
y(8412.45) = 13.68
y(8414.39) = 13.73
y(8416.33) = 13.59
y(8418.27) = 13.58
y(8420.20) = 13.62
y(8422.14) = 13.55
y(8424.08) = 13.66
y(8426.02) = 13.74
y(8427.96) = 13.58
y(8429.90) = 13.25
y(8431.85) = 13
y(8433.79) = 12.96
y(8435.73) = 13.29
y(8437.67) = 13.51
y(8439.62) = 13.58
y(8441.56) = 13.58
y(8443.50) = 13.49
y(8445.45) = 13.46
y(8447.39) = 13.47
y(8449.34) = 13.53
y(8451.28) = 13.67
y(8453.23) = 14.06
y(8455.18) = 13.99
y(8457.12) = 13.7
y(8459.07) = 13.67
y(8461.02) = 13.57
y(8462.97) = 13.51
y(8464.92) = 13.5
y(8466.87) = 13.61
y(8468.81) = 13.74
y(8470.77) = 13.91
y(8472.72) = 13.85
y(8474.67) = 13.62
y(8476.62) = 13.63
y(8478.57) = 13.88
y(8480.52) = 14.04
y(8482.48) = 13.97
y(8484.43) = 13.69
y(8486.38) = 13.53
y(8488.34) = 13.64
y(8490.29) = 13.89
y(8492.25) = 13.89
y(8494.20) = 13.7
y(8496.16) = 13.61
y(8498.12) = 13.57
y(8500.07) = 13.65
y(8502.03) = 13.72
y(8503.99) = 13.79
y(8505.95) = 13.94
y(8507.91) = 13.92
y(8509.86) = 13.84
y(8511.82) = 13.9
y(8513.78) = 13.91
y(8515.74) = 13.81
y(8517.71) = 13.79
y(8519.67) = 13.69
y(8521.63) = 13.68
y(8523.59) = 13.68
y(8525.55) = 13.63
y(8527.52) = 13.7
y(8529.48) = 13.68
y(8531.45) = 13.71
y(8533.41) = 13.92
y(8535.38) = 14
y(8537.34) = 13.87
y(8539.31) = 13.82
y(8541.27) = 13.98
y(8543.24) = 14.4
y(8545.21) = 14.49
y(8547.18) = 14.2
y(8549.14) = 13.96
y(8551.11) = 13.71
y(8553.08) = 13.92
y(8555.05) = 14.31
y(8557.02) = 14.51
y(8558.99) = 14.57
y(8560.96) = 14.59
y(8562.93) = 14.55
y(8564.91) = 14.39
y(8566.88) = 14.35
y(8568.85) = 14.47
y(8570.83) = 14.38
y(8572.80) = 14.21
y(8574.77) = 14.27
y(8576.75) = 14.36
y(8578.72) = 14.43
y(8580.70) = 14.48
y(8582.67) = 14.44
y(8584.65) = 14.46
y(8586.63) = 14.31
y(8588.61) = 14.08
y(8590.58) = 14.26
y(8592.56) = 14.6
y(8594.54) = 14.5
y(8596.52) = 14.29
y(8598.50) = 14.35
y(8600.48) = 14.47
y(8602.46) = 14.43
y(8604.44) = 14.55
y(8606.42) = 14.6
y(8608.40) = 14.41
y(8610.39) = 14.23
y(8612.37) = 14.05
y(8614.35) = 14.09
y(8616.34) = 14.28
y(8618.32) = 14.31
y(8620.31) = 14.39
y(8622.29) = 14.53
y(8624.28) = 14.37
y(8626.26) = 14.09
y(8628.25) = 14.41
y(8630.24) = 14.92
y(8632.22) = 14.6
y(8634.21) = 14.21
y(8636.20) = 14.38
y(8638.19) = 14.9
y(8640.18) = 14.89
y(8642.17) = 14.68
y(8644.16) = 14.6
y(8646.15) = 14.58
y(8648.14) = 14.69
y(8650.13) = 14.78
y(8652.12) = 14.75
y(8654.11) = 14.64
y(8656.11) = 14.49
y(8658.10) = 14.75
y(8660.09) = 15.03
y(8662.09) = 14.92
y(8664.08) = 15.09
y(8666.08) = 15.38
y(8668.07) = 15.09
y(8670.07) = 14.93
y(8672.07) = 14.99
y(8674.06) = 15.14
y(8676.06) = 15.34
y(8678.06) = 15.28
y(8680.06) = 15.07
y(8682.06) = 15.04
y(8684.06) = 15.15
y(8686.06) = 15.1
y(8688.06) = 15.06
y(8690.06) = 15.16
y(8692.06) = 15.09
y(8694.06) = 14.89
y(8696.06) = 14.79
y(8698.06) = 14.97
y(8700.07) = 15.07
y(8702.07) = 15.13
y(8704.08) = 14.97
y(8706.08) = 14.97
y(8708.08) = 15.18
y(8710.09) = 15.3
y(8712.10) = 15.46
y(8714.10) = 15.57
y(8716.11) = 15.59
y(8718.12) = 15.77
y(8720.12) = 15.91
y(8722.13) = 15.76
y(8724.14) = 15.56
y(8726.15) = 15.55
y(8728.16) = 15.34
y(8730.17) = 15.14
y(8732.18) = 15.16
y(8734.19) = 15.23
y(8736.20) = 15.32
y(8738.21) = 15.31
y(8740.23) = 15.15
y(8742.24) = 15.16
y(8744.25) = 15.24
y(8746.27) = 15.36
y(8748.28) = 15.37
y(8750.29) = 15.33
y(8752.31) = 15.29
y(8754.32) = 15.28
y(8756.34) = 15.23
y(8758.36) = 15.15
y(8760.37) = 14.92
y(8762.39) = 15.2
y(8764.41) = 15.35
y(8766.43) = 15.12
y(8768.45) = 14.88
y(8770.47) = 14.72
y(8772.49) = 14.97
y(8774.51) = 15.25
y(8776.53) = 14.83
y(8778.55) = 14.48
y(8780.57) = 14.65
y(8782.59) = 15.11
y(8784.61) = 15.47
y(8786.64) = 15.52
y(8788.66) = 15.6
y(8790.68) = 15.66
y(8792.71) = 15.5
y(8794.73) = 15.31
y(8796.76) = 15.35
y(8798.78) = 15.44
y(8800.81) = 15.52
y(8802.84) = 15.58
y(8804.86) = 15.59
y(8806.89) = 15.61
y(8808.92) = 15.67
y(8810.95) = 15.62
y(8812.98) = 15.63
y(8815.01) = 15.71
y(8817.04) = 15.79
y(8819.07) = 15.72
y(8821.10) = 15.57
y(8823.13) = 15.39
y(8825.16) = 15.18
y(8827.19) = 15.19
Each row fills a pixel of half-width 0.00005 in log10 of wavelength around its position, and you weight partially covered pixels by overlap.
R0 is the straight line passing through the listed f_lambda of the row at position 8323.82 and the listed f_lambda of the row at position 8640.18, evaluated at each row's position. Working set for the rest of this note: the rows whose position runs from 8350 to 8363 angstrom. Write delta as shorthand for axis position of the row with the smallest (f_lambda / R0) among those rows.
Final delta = 8354.54 angstrom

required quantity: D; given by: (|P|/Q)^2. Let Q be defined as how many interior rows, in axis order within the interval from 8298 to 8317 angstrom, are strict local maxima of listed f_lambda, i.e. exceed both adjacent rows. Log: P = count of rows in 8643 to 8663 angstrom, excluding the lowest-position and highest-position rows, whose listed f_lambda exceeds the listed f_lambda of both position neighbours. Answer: 4.0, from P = 2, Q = 1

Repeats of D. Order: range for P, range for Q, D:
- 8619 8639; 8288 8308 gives 4.0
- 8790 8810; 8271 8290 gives 0.0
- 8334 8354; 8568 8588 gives 1.0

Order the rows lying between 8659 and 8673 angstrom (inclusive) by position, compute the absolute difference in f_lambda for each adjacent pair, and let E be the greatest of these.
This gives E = 0.29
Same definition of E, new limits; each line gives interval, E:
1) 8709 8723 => 0.18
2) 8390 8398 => 0.11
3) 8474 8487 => 0.28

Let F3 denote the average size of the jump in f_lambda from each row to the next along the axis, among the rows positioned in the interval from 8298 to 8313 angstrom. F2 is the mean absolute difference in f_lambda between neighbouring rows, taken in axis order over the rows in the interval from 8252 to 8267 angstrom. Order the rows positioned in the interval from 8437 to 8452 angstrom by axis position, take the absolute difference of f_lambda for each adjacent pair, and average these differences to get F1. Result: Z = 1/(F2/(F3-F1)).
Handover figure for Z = 1.2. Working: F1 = 0.06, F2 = 0.08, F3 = 0.15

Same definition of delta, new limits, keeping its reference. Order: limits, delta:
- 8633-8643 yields 8634.21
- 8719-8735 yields 8730.17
